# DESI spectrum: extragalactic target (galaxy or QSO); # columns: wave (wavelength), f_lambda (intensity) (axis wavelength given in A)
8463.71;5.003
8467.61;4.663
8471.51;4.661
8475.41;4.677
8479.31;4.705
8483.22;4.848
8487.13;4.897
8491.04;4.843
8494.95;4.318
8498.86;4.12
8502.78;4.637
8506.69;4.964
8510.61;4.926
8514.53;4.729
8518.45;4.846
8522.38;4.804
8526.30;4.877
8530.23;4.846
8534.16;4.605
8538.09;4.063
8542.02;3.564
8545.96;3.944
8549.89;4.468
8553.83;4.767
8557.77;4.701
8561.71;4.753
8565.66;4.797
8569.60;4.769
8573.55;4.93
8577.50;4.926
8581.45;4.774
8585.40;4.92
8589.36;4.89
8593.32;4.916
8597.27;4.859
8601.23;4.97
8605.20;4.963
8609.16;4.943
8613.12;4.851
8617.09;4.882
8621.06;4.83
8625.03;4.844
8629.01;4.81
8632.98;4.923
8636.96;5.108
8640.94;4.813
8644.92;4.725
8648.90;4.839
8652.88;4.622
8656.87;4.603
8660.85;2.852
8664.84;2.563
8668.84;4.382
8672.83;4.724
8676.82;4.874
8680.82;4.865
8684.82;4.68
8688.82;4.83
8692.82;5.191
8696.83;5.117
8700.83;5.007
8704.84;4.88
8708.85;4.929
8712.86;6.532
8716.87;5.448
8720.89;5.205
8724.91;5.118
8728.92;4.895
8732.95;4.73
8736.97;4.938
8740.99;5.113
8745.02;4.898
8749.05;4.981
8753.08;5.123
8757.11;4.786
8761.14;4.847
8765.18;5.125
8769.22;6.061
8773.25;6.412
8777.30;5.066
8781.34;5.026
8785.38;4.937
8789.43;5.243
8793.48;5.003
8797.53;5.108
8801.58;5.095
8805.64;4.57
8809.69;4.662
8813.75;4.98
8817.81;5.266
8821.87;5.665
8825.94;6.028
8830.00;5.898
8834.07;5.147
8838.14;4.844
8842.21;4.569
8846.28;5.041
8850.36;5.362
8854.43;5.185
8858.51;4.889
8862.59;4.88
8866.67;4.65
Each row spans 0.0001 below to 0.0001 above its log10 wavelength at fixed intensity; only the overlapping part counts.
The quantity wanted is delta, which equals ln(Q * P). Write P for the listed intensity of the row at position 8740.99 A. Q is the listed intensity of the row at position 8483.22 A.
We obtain 3.21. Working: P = 5.113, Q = 4.848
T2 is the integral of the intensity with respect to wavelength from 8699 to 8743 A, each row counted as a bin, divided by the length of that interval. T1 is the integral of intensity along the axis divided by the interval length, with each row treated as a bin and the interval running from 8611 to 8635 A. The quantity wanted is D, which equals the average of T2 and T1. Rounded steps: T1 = 4.86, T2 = 5.2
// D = 5.01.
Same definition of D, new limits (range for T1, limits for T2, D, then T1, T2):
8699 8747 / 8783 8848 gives 5.13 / 5.14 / 5.1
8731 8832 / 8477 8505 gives 4.91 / 5.18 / 4.6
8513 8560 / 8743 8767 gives 4.74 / 4.52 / 5.0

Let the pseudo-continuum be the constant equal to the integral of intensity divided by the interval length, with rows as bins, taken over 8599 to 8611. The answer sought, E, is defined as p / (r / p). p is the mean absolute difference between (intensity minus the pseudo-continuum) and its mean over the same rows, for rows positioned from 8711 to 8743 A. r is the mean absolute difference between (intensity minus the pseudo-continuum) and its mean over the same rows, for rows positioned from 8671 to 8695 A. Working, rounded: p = 0.37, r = 0.12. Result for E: 1.2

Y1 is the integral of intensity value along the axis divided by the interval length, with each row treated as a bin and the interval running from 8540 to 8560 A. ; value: 4.3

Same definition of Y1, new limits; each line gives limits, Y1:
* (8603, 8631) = 4.9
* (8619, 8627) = 4.8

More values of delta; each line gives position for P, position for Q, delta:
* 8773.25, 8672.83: 3.41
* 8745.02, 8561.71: 3.15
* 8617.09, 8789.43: 3.24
